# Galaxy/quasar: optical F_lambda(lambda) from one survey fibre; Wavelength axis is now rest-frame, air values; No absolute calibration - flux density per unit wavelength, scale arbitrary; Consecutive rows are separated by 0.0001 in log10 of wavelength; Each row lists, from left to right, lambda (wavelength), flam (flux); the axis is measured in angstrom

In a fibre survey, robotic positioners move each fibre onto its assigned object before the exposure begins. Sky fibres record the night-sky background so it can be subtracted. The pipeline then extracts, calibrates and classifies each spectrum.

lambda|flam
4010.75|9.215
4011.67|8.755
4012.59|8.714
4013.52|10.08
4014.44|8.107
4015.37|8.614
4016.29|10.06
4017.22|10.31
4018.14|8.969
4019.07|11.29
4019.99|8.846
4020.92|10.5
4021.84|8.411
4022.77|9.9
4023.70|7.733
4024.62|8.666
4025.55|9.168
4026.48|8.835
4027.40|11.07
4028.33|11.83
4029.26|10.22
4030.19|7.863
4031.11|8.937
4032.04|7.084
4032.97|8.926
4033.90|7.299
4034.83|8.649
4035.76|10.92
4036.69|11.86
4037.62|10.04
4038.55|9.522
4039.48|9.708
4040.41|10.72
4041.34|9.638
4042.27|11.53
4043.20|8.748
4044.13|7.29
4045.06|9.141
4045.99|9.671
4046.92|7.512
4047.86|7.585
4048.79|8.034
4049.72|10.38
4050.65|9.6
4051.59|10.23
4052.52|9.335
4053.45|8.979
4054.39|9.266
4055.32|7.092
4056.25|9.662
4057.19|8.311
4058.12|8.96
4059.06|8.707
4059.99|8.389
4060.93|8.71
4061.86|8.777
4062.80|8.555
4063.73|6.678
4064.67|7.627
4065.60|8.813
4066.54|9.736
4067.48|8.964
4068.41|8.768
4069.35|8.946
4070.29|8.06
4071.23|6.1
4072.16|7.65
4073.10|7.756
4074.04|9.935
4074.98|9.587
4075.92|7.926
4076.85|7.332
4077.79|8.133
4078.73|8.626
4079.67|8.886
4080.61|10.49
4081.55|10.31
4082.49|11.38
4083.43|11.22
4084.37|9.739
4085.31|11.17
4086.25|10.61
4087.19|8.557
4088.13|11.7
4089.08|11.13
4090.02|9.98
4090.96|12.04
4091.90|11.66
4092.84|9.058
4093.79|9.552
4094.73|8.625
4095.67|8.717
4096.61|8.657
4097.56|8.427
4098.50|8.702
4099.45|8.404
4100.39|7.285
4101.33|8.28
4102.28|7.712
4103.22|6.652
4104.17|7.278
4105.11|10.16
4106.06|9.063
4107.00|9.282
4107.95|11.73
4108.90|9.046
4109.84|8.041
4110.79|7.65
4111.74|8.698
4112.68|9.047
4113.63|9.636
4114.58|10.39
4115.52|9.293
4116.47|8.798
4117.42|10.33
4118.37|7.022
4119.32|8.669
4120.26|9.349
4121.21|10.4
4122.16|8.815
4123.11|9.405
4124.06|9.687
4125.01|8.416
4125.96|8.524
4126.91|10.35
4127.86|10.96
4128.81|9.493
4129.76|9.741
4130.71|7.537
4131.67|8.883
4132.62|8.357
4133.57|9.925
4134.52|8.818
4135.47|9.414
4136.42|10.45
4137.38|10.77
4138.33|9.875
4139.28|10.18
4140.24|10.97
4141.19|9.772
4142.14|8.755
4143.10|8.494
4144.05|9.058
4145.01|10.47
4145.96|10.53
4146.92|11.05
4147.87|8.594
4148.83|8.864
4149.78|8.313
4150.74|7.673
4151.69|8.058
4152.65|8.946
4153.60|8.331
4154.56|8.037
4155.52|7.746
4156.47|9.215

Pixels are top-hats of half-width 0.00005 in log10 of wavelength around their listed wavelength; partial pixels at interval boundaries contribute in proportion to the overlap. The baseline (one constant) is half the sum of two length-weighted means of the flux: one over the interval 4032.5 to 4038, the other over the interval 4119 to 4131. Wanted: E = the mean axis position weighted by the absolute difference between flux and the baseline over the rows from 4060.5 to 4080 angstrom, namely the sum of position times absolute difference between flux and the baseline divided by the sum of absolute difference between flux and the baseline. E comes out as 4070.4 angstrom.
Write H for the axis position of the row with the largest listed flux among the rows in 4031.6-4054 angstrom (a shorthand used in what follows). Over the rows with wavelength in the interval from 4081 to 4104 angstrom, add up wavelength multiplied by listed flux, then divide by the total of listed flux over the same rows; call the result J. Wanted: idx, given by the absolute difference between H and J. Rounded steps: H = 4036.69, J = 4091.6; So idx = 54.9 angstrom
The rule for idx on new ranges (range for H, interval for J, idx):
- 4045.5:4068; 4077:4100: 38.7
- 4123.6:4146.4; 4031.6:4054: 97.5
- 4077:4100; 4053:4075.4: 26.8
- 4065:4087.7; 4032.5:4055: 38.9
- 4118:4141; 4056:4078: 73.4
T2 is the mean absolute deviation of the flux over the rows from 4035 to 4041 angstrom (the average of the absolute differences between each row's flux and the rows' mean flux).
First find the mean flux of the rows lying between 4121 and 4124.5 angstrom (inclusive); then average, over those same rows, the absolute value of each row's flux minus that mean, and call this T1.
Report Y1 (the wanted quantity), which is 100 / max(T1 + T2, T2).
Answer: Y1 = 85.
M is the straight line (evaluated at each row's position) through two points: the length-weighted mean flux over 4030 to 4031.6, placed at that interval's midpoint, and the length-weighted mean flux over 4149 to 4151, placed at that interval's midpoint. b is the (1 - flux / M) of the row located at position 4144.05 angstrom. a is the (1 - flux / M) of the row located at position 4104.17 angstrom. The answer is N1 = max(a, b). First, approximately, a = 0.12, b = -0.11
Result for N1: 0.12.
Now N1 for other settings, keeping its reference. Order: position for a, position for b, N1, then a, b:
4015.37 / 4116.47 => -0.01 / -0.01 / -0.06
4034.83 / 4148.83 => -0.02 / -0.02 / -0.09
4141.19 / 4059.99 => 0.00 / -0.19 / 0.00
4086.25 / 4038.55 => -0.12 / -0.27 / -0.12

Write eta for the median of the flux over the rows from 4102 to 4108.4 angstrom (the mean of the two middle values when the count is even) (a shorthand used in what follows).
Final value 9.1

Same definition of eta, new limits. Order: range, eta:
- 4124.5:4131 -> 9.5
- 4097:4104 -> 8.3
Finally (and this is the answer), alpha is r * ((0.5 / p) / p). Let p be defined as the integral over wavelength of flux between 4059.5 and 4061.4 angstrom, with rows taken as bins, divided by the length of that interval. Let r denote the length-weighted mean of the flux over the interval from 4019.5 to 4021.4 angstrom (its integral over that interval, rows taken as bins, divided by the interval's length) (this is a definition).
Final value 0.066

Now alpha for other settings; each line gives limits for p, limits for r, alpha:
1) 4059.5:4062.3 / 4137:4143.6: 0.066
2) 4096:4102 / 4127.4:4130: 0.074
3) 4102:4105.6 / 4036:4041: 0.082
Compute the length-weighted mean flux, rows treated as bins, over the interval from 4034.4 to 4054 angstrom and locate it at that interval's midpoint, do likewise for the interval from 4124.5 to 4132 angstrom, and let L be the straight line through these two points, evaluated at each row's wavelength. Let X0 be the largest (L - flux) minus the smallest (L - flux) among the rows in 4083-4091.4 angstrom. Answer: 3.5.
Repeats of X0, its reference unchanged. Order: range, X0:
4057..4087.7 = 5.3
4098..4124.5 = 5.1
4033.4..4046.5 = 4.6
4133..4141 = 2.2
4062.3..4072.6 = 3.6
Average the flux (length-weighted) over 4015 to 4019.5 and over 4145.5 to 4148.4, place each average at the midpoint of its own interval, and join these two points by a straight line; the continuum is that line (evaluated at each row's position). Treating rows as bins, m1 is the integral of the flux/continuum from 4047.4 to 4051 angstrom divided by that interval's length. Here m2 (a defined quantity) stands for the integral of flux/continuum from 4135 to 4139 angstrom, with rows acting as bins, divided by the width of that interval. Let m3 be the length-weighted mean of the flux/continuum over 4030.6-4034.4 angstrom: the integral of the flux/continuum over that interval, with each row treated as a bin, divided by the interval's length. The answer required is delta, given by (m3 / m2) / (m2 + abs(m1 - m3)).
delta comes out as 0.74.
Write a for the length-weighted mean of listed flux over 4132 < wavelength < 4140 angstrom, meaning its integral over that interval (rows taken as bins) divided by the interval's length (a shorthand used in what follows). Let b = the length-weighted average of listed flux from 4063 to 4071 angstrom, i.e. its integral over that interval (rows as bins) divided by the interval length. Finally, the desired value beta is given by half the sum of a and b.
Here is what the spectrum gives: 9.1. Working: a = 9.7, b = 8.38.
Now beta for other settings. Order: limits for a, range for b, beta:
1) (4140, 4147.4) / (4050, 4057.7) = 9.5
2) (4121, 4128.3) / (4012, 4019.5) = 9.5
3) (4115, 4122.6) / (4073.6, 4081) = 9.0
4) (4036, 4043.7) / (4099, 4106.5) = 9.2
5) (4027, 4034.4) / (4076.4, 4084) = 9.3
